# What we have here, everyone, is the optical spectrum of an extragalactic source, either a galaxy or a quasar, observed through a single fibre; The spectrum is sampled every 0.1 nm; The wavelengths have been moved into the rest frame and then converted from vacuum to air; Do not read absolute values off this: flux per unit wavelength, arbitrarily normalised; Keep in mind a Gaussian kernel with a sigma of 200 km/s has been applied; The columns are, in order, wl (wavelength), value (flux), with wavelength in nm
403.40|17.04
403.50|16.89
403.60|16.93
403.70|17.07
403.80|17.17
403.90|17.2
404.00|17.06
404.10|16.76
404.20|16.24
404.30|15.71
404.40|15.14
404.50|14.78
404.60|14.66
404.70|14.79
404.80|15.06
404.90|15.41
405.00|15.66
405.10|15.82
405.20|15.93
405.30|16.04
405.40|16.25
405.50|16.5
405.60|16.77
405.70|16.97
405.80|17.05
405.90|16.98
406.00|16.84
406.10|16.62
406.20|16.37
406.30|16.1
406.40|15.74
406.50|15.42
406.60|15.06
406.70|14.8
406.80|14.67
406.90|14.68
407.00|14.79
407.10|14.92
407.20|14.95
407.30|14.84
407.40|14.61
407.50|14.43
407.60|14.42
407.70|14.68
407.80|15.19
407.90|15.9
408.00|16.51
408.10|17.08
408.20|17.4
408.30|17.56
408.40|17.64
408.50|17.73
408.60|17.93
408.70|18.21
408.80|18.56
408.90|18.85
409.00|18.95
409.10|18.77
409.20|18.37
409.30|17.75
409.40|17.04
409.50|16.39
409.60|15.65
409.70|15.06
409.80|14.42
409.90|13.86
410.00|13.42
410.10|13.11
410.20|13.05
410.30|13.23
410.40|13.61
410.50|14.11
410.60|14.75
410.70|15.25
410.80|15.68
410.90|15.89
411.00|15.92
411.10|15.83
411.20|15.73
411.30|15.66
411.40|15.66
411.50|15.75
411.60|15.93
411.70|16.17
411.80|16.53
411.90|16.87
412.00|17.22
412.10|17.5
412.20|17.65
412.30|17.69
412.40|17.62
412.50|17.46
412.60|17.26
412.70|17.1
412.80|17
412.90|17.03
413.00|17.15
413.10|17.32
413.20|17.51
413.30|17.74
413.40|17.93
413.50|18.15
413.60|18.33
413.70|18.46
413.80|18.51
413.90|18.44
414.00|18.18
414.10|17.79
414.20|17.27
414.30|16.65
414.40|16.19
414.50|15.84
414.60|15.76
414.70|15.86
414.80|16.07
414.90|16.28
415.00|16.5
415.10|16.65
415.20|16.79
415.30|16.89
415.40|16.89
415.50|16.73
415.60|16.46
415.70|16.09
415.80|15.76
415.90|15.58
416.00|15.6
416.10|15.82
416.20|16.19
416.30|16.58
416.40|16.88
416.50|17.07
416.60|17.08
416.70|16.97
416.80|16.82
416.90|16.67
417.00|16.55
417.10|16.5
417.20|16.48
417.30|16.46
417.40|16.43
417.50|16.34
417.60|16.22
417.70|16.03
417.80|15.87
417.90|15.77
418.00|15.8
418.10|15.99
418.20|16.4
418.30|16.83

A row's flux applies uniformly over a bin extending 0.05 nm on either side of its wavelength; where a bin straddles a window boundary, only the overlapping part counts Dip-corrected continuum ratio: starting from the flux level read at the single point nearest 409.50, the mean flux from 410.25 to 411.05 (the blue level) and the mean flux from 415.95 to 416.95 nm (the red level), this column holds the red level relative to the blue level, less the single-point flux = -15.3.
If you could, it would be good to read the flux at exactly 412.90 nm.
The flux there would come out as 17.03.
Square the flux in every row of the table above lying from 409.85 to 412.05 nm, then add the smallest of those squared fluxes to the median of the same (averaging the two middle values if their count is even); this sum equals 416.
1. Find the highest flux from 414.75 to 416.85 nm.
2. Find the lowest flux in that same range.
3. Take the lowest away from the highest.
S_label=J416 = 1.5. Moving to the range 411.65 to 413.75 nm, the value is 2.3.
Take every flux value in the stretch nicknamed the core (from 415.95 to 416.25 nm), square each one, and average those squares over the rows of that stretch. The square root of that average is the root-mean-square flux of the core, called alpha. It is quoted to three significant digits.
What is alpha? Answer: 15.9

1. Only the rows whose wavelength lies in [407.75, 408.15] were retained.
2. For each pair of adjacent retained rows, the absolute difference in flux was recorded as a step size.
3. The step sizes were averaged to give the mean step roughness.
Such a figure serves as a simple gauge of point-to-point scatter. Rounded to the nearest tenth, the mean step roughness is 0.6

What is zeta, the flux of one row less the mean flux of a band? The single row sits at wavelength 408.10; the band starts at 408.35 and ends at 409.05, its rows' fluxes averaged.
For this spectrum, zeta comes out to -1.2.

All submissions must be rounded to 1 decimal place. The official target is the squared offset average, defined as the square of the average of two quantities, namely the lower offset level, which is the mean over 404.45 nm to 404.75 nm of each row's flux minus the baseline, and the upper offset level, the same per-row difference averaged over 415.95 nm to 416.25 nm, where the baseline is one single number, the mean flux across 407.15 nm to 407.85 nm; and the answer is 0.3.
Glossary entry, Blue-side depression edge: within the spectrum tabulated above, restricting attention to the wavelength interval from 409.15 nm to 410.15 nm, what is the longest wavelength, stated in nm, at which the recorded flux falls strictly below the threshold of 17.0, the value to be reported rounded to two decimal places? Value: 410.10 nm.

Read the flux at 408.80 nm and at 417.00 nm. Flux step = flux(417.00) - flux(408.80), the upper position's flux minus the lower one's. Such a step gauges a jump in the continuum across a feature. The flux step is -2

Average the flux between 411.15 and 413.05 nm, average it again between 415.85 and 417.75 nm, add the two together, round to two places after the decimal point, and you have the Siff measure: 33.22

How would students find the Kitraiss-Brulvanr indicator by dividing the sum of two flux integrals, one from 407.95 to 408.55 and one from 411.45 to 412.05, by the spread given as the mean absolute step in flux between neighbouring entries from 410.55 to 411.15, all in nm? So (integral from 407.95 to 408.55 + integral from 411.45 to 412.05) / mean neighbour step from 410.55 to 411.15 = 80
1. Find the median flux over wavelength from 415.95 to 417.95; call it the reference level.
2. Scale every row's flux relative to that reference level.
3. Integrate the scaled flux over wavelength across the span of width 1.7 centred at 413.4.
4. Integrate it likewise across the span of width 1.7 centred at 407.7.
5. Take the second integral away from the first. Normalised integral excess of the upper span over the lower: 0.21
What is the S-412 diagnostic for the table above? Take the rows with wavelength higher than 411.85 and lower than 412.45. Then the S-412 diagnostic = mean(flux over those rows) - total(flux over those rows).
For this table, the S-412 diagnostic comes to -87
